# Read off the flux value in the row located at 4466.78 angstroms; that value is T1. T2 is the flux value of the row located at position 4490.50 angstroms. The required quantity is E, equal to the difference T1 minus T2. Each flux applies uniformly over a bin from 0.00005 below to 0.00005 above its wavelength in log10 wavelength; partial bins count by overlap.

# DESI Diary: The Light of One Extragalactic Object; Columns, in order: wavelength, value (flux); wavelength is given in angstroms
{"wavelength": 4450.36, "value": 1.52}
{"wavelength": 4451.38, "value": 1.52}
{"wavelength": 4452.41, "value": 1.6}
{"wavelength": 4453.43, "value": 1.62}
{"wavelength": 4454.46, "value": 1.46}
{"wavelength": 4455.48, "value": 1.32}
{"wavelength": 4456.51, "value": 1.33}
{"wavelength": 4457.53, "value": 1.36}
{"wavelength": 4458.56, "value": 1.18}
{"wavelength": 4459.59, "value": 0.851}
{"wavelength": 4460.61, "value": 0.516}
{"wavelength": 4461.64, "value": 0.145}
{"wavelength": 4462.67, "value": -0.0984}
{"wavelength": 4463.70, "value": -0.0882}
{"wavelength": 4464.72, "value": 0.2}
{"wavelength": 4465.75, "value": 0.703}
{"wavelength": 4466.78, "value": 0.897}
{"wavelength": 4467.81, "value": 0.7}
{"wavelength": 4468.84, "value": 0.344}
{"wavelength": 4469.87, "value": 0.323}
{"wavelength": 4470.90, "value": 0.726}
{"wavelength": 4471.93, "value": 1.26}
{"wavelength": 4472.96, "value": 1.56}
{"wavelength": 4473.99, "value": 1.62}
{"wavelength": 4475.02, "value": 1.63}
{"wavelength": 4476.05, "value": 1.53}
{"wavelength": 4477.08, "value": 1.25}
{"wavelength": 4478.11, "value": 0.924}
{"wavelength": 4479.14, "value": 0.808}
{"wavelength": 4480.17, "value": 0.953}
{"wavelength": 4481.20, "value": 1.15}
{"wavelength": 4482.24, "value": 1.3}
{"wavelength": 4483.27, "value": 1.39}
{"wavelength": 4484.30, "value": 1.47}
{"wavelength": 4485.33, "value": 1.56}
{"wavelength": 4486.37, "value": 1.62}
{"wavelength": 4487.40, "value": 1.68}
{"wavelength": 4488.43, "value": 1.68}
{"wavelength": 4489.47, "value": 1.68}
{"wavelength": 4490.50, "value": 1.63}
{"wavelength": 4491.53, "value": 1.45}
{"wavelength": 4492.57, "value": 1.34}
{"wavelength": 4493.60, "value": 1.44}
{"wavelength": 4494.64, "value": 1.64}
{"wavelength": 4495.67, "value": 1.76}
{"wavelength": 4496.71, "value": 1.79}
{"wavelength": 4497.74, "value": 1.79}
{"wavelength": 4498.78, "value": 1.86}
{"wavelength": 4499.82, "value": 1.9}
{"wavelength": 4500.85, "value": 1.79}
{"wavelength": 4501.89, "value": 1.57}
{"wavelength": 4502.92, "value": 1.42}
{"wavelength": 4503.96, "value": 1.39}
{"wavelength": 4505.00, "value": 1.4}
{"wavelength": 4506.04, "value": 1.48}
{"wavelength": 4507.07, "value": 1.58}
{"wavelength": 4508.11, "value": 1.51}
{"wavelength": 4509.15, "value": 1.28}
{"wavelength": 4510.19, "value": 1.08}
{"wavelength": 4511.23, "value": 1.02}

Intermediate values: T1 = 0.897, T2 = 1.63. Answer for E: -0.7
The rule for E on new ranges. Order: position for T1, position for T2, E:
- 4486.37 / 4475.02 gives 0.0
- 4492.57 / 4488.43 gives -0.3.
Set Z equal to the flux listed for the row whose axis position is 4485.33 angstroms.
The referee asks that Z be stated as 1.56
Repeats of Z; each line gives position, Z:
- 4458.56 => 1.18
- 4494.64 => 1.64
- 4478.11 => 0.924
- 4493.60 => 1.44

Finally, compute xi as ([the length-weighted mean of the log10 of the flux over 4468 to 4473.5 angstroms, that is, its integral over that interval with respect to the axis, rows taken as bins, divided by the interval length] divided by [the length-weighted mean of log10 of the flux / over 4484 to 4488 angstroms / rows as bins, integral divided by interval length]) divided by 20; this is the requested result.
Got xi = -0.04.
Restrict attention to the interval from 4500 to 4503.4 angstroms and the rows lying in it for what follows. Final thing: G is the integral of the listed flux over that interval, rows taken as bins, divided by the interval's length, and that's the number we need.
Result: 1.63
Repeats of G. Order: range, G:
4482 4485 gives 1.41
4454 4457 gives 1.37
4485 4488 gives 1.63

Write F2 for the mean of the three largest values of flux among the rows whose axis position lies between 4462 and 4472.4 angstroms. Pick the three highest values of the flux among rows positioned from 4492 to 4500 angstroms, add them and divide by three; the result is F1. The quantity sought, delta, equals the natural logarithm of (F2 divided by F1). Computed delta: -0.7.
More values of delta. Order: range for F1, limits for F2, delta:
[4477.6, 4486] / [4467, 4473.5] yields -0.2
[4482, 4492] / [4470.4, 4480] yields 0.0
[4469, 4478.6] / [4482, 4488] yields 0.0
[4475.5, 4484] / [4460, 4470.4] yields -0.6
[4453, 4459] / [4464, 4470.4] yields -0.7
